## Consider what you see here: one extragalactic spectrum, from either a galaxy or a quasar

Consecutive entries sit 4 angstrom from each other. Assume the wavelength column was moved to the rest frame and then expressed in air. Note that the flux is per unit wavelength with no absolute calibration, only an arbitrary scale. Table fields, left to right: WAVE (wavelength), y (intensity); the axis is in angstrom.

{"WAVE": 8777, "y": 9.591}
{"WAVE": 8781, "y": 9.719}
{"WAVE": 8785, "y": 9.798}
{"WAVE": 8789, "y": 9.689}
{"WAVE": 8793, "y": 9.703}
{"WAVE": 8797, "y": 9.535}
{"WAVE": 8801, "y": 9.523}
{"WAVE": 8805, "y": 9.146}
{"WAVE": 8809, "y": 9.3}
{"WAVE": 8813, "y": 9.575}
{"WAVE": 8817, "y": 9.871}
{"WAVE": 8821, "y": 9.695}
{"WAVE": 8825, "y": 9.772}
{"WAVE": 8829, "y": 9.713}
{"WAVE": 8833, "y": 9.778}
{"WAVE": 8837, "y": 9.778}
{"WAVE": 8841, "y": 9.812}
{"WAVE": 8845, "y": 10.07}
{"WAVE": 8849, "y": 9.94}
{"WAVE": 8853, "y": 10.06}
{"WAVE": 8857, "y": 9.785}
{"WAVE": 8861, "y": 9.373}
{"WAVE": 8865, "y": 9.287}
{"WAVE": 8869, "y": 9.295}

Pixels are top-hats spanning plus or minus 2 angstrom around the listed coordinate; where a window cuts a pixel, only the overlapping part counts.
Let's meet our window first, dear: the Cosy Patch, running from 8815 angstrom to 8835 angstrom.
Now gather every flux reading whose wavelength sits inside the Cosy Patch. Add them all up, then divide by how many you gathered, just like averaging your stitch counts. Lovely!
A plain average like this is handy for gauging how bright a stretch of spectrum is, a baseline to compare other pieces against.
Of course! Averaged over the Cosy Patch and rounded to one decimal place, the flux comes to 9.8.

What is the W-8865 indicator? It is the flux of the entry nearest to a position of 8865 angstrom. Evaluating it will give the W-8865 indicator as 9.287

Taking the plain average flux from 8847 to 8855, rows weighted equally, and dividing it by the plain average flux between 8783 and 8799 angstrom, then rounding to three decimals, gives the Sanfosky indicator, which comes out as 1.033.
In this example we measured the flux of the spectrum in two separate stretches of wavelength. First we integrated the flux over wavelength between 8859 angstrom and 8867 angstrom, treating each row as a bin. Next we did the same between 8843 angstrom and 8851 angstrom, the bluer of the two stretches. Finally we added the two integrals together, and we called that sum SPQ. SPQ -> 155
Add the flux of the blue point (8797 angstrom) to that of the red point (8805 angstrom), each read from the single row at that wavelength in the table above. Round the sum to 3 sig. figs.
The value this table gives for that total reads 18.7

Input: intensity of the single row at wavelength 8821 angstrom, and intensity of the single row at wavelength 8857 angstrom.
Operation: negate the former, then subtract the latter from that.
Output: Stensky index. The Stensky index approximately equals -19.5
